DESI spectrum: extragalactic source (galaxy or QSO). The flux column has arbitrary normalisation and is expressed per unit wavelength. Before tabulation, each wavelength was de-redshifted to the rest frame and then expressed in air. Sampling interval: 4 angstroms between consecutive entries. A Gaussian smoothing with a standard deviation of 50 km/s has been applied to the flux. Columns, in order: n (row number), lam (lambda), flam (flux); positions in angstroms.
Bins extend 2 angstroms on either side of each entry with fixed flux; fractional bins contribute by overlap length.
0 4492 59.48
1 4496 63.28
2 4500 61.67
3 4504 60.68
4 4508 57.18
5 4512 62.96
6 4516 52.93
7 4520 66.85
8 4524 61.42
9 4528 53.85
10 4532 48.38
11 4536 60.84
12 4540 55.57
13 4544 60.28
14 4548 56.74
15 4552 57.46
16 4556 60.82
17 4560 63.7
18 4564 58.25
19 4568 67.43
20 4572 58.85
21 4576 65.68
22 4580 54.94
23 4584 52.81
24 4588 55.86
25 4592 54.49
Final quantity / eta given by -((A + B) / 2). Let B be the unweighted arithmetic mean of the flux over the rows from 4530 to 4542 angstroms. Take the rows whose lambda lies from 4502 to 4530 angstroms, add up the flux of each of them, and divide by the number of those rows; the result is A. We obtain -57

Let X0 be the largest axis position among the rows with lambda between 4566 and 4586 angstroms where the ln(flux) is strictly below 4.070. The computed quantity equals 4584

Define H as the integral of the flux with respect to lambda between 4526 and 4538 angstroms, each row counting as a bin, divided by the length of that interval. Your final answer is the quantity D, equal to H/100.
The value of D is 0.544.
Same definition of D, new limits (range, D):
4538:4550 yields 0.575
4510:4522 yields 0.609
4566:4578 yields 0.640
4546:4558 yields 0.583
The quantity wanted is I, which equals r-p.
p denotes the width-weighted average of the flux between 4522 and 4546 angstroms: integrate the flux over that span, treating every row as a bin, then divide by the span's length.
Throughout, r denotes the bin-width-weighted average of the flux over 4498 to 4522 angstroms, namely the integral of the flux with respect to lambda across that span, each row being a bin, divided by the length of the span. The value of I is 4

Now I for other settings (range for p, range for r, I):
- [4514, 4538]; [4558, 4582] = 4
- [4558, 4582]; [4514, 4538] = -4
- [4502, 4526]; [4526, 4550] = -4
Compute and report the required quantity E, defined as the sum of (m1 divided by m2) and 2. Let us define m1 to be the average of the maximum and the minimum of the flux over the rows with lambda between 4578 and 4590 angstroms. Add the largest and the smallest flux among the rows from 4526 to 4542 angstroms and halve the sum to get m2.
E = 2.99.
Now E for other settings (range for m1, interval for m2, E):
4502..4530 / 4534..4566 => 3.00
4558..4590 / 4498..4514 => 3.00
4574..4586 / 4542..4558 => 3.01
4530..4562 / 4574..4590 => 2.95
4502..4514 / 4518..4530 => 3.00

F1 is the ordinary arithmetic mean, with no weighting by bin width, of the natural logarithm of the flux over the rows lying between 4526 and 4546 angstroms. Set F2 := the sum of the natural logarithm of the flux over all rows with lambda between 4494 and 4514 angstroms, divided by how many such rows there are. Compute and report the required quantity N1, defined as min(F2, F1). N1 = 4.02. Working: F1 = 4.02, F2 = 4.11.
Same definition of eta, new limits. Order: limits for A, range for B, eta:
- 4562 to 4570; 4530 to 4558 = -60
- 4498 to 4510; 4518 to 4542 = -59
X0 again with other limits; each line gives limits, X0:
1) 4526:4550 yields 4548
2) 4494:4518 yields 4516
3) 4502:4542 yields 4540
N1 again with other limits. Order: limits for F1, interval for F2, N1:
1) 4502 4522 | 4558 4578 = 4.09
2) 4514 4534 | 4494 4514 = 4.03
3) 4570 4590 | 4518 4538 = 4.05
